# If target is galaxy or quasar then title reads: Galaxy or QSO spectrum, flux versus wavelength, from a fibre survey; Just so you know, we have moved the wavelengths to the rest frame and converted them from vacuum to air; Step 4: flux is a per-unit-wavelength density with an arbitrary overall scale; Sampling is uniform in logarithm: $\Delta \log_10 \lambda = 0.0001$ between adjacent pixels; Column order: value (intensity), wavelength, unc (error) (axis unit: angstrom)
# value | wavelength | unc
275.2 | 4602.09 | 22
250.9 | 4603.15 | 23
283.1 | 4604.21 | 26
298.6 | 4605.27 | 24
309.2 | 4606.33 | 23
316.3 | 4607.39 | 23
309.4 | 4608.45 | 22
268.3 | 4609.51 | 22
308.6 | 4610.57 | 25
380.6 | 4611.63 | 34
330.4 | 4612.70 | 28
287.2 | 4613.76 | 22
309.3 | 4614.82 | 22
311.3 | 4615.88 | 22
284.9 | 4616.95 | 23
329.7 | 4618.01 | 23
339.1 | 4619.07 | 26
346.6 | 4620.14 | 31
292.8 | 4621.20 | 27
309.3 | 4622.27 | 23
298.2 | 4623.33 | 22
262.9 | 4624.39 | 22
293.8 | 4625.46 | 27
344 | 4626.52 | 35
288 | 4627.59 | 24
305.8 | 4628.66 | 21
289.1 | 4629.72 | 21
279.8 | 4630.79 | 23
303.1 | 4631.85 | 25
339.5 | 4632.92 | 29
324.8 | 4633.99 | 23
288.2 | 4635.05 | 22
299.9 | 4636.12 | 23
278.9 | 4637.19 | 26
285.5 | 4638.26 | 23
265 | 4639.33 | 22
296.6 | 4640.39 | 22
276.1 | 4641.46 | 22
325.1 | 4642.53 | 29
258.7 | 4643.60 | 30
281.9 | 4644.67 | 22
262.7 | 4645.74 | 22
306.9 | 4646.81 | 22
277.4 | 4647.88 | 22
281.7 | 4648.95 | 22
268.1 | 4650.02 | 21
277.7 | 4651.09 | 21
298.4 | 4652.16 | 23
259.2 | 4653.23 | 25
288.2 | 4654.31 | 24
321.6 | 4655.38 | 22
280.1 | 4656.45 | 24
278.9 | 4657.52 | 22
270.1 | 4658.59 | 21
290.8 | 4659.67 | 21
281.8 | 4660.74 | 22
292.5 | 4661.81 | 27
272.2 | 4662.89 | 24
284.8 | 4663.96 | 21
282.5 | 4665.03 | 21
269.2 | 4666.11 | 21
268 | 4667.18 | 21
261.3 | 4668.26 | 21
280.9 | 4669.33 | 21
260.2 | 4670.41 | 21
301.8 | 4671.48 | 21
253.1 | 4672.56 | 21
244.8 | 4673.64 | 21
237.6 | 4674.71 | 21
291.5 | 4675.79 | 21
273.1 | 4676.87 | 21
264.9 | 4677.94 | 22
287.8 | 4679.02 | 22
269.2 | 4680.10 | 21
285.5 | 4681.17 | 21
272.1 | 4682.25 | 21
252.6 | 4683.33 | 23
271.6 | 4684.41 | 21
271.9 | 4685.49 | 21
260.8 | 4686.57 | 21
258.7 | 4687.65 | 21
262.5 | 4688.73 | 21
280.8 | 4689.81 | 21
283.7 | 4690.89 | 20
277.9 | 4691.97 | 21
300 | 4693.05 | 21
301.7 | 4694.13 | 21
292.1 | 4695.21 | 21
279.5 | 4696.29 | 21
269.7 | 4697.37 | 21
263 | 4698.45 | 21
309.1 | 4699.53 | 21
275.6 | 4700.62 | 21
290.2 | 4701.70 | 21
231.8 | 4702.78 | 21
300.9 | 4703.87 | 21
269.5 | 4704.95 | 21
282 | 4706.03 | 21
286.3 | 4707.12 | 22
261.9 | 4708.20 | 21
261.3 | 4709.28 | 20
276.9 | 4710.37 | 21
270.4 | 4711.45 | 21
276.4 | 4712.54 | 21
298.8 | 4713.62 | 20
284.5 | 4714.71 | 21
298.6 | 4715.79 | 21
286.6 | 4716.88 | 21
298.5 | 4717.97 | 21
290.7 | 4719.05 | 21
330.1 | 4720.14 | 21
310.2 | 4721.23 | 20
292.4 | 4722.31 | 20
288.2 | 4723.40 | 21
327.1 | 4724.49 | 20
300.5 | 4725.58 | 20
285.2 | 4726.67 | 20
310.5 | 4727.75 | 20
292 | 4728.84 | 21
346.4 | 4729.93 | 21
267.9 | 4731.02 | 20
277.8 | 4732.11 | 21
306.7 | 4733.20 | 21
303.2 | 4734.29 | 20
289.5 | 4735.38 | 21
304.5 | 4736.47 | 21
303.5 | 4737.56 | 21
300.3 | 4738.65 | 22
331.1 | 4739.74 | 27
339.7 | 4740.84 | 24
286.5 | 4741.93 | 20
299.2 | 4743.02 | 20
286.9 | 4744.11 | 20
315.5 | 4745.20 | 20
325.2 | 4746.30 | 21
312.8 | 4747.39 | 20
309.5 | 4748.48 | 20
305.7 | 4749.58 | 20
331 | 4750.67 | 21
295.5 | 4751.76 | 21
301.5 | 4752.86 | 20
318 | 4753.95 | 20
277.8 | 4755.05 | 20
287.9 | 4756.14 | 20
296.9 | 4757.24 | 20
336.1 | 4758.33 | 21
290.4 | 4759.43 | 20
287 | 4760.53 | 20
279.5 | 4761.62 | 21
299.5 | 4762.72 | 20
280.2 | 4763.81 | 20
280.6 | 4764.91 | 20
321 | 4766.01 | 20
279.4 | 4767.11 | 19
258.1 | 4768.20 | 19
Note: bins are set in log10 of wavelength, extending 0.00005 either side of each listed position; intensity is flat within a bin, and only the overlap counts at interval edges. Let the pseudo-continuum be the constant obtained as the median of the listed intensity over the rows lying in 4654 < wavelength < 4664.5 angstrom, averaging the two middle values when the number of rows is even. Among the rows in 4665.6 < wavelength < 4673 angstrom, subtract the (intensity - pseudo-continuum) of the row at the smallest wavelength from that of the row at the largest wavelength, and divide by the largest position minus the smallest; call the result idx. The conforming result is -2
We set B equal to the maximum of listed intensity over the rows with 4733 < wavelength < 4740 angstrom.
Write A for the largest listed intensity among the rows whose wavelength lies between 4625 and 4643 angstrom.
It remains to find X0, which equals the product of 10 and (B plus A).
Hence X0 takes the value 6751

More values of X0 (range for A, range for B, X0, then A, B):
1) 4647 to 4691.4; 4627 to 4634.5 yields 6611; 321.6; 339.5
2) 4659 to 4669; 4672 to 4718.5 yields 6016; 292.5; 309.1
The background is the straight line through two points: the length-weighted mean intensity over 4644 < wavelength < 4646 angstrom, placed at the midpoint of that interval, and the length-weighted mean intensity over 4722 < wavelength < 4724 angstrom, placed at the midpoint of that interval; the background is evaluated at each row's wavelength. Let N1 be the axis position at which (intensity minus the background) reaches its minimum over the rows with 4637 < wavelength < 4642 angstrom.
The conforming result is 4639.33 angstrom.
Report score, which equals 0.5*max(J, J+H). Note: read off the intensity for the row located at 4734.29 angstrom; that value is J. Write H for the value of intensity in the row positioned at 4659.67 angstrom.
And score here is 297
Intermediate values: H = 290.8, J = 303.2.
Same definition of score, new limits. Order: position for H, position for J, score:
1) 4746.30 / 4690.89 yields 304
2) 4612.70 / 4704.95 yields 300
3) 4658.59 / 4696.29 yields 275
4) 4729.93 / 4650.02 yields 307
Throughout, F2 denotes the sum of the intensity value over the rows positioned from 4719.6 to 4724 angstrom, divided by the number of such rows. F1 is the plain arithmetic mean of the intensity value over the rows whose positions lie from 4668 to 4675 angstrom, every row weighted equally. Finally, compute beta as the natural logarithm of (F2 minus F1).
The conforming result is 3.7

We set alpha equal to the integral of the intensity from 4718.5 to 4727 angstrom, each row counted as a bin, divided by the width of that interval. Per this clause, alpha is 303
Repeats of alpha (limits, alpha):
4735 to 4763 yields 304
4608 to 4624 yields 313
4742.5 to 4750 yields 308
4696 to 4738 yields 290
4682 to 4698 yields 276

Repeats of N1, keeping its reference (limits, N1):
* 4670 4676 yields 4674.71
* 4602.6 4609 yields 4603.15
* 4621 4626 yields 4624.39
